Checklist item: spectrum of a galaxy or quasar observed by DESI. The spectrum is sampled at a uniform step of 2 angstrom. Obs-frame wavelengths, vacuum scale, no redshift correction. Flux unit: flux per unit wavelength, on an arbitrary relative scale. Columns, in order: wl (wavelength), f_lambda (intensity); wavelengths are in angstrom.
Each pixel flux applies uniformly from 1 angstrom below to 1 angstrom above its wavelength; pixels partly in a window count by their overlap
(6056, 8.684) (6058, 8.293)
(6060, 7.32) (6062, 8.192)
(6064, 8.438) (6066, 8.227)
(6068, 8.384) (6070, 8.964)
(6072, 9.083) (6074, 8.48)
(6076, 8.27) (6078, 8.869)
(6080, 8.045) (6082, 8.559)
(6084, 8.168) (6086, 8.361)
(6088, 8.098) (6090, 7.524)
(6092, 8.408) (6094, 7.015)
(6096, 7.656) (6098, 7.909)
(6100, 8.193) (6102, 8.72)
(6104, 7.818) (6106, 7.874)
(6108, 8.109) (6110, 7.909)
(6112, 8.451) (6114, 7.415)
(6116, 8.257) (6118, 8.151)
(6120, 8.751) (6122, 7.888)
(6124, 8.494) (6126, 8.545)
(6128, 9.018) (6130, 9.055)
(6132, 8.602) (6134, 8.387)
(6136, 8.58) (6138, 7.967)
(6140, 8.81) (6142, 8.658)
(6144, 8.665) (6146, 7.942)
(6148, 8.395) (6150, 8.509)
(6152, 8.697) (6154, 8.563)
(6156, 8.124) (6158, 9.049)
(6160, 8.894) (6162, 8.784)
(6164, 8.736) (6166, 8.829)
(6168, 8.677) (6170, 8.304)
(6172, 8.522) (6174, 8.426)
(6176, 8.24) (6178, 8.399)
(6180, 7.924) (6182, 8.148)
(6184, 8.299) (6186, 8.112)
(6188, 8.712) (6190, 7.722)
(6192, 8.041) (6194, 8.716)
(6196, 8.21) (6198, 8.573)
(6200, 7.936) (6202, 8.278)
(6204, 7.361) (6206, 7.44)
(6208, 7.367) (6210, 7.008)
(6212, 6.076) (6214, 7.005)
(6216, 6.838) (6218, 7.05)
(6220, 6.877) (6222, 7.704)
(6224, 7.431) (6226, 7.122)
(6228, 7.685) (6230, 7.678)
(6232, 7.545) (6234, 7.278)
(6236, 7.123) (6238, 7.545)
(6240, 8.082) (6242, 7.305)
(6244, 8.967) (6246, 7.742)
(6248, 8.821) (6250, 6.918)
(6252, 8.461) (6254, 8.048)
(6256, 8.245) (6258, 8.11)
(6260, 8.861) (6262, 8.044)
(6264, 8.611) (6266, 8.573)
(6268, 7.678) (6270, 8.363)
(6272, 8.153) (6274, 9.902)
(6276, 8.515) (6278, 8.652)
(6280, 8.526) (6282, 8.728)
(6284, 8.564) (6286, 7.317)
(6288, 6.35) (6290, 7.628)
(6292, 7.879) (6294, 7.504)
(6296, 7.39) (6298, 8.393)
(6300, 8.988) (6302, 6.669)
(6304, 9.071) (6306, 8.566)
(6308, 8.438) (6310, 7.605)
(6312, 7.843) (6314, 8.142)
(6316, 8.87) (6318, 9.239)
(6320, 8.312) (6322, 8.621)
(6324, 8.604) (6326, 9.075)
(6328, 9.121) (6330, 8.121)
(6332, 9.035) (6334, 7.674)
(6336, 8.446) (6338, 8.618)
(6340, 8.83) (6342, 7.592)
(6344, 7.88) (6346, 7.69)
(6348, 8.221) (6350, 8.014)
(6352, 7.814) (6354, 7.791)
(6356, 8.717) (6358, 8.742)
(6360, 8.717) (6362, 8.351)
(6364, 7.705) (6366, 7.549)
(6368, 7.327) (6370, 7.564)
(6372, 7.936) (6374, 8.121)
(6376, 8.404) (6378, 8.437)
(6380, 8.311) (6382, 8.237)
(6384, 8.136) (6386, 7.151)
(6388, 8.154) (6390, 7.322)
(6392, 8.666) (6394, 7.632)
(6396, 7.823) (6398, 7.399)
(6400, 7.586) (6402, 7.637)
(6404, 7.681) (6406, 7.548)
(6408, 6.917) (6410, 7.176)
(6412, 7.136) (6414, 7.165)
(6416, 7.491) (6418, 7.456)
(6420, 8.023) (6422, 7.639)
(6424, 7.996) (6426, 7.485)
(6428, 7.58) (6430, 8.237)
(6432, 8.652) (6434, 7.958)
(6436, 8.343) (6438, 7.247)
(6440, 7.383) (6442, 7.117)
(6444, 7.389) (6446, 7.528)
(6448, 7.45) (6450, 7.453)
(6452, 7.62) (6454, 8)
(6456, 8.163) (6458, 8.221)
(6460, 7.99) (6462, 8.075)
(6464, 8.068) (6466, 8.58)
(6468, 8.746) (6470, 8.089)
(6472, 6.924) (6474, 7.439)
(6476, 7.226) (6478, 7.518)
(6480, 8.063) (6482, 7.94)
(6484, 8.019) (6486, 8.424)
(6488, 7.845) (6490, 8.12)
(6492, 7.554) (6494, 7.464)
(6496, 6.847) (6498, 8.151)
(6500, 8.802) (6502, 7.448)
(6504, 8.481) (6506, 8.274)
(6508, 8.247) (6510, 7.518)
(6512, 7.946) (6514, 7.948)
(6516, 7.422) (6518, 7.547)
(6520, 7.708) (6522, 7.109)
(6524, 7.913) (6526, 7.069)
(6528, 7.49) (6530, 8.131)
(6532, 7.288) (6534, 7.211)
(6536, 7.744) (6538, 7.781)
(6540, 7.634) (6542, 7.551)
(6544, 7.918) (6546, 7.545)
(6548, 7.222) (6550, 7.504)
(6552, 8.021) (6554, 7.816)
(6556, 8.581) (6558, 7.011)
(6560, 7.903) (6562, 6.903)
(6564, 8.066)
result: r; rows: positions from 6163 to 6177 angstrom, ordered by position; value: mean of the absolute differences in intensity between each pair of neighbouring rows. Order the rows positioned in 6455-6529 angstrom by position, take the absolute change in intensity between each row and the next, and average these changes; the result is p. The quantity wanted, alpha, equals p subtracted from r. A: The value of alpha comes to -0.27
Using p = 0.46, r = 0.19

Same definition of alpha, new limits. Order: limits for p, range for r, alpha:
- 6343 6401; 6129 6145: -0.04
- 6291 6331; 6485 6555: -0.20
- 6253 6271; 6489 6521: 0.01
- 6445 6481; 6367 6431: 0.06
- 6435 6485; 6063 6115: 0.18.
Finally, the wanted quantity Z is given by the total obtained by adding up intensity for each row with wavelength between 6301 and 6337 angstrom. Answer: 151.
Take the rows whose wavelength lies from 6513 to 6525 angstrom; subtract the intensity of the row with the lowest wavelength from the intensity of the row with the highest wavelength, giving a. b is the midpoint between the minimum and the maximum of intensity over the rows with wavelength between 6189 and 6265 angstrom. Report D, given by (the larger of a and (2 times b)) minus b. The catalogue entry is 7.5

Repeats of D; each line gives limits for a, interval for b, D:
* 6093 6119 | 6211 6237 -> 6.9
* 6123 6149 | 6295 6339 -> 8.0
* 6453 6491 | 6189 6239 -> 7.4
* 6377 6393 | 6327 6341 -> 8.4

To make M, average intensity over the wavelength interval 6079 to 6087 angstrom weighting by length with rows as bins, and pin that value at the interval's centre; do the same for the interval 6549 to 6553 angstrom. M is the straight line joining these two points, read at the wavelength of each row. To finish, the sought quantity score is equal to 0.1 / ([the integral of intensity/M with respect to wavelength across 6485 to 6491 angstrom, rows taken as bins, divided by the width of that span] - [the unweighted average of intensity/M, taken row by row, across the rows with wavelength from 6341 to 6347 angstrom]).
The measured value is 1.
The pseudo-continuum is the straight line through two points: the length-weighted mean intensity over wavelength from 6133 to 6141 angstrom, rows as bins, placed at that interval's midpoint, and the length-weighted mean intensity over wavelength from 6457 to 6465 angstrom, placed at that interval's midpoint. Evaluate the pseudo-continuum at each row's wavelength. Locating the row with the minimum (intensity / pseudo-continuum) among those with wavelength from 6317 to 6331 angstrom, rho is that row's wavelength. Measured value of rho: 6330 angstrom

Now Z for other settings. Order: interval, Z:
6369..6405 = 142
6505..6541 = 138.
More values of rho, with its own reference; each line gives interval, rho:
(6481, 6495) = 6494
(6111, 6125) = 6114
